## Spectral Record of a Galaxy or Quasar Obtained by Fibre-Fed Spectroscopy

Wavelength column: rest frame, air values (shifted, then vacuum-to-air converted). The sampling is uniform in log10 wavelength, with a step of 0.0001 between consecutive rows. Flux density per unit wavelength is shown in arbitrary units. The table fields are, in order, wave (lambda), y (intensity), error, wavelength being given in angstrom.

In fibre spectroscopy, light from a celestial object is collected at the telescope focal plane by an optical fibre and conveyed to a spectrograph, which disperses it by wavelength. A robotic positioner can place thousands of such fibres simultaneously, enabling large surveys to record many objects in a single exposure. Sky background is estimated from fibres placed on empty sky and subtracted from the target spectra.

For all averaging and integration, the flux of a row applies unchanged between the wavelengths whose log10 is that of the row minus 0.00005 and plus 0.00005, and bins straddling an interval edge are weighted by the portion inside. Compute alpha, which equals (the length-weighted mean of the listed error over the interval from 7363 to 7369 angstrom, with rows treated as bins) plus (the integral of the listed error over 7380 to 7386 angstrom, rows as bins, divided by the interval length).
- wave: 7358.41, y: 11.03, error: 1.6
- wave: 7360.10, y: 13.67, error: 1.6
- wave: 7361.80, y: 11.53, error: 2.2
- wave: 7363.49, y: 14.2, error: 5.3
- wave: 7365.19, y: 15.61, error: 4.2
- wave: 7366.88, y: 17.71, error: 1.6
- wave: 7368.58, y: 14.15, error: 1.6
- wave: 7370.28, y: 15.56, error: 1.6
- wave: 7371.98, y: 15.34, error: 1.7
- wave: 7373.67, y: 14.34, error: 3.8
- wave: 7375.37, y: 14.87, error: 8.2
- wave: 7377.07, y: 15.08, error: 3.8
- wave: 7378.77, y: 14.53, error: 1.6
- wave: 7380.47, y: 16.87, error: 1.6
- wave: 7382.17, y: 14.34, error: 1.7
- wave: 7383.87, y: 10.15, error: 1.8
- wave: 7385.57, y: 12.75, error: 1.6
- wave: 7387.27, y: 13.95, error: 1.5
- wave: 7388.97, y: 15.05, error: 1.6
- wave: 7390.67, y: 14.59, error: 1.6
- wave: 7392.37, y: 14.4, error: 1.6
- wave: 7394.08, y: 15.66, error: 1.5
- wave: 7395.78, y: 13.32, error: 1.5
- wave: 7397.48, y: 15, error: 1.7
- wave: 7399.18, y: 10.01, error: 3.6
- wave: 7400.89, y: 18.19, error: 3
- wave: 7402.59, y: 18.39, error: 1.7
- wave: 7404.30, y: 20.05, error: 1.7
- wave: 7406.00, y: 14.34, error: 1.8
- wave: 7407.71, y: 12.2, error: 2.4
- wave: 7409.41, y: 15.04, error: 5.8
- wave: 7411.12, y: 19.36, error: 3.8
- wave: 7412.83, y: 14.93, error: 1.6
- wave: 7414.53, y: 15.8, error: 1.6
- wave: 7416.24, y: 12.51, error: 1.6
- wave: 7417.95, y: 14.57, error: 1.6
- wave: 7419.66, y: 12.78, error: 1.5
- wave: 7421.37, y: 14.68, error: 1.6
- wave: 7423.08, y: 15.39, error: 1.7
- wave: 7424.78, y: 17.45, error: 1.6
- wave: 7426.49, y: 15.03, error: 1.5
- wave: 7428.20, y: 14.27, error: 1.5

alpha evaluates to 4.8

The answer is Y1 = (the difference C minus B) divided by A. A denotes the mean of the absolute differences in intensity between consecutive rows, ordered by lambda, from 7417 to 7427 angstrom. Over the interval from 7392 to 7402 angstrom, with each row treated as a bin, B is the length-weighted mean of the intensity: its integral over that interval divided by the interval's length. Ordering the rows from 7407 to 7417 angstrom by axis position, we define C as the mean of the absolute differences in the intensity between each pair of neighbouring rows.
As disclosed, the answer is -6.4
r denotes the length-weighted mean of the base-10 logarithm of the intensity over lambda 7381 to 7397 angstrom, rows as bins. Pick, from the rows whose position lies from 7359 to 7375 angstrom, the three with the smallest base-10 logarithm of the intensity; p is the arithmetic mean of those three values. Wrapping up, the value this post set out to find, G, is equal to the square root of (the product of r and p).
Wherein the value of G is 1.13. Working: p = 1.12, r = 1.14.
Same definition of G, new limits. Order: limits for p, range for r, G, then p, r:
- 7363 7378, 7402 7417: 1.17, 1.15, 1.19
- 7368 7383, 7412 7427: 1.16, 1.15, 1.17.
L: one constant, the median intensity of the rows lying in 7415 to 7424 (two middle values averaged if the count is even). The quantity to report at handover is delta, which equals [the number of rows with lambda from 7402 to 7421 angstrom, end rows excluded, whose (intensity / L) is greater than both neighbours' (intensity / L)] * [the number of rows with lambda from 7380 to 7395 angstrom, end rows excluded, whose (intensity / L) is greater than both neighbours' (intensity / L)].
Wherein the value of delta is 4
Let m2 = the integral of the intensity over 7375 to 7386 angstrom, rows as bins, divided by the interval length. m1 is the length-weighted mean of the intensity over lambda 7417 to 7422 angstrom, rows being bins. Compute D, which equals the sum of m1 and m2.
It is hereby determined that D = 28.0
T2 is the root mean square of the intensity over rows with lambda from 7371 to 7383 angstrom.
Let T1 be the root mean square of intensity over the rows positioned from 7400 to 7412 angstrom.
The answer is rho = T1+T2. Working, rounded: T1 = 17.0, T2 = 15.1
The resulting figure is 32.1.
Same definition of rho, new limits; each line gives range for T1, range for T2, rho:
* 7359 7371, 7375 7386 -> 29.0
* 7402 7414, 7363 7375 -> 31.9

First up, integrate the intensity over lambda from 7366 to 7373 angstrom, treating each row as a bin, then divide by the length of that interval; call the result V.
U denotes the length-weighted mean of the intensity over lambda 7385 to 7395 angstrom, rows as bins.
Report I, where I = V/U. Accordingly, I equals 1.08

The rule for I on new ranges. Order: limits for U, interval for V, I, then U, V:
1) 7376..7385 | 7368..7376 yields 1.05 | 14.2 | 14.9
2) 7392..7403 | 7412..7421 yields 0.95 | 14.9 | 14.1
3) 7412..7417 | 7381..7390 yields 0.93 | 14.5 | 13.4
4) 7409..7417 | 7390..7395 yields 0.95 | 15.6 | 14.9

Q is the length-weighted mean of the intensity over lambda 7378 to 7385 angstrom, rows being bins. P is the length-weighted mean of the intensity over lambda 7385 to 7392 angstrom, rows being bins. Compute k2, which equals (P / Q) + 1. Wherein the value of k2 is 2.02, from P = 14.2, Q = 13.9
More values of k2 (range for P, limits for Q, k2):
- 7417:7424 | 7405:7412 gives 1.94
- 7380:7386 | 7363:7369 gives 1.86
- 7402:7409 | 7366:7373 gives 2.03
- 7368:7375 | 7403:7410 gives 1.95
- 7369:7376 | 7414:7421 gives 2.08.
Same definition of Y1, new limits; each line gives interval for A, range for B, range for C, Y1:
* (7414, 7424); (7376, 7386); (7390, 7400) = -6.1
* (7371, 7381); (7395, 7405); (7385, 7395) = -16.1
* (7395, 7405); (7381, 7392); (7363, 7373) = -3.6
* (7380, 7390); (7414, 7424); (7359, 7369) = -5.1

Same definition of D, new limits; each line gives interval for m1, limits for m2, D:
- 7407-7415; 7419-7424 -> 29.9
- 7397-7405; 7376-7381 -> 31.7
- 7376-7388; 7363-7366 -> 28.9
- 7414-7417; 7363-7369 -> 29.6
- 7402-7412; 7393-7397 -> 31.0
